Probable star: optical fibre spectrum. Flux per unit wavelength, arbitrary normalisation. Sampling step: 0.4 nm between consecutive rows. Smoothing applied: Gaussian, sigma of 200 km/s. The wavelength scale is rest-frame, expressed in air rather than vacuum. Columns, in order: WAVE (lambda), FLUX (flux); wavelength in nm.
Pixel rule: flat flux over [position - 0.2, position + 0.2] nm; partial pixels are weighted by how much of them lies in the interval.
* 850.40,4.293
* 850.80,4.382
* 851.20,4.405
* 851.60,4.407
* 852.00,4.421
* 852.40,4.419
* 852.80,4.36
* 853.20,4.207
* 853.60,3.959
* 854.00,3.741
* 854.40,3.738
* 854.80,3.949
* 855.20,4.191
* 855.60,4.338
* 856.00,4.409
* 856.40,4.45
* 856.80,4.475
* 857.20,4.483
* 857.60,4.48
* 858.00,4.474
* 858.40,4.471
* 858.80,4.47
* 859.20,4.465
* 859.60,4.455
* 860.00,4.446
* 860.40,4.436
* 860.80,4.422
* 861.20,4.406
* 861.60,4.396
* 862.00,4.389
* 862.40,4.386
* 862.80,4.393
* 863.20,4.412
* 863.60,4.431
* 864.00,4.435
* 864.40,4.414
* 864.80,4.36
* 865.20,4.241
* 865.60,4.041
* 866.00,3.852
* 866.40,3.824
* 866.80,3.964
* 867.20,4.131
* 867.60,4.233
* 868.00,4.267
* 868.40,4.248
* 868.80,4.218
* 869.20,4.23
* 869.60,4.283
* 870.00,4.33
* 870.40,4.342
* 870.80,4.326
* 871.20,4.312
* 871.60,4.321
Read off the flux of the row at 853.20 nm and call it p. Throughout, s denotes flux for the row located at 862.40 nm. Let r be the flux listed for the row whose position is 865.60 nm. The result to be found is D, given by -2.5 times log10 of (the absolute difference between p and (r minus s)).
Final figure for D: -1.65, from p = 4.207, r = 4.041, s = 4.386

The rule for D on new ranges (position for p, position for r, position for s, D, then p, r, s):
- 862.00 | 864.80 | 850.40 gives -1.59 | 4.389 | 4.36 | 4.293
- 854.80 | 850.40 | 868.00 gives -1.48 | 3.949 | 4.293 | 4.267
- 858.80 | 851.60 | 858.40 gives -1.64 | 4.47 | 4.407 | 4.471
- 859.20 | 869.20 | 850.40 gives -1.64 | 4.465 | 4.23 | 4.293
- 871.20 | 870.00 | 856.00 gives -1.61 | 4.312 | 4.33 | 4.409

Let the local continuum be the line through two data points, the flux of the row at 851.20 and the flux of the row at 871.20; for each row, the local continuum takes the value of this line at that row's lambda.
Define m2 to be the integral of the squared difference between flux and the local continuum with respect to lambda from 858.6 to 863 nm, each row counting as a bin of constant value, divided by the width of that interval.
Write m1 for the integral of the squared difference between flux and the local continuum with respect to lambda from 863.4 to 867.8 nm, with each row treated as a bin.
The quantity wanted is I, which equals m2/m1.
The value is 0.0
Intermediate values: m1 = 0.32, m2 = 0.005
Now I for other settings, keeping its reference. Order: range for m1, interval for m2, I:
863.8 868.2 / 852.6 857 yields 0.4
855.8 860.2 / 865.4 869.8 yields 2.0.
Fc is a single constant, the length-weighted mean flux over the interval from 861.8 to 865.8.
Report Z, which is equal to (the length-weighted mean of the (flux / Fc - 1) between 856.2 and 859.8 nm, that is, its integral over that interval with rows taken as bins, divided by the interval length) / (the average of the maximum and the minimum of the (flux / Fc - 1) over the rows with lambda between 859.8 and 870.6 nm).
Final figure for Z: -0.6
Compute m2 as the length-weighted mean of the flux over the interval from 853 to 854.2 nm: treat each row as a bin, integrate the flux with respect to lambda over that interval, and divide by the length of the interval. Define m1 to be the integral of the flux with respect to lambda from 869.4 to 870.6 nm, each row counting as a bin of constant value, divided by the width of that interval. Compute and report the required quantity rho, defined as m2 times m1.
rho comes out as 17.1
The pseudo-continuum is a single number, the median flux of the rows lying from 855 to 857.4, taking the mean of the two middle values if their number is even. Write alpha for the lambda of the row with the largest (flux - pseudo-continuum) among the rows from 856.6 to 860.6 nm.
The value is 857.20 nm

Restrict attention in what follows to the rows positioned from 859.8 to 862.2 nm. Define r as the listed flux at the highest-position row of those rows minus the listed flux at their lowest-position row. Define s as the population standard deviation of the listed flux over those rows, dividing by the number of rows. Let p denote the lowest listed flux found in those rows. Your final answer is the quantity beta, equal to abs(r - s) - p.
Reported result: -4.31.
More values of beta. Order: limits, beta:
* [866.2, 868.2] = -3.55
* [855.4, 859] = -4.25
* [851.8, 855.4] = -3.25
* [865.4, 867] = -3.66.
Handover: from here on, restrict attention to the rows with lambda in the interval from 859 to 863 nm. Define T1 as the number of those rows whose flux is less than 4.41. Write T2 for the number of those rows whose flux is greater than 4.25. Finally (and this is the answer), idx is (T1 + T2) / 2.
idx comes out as 7.5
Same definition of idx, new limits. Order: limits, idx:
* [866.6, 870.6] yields 7.0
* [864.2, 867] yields 4.0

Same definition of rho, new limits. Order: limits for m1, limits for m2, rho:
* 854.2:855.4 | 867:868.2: 16.7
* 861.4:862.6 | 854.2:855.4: 17.4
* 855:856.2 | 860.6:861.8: 19.0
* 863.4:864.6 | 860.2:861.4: 19.6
